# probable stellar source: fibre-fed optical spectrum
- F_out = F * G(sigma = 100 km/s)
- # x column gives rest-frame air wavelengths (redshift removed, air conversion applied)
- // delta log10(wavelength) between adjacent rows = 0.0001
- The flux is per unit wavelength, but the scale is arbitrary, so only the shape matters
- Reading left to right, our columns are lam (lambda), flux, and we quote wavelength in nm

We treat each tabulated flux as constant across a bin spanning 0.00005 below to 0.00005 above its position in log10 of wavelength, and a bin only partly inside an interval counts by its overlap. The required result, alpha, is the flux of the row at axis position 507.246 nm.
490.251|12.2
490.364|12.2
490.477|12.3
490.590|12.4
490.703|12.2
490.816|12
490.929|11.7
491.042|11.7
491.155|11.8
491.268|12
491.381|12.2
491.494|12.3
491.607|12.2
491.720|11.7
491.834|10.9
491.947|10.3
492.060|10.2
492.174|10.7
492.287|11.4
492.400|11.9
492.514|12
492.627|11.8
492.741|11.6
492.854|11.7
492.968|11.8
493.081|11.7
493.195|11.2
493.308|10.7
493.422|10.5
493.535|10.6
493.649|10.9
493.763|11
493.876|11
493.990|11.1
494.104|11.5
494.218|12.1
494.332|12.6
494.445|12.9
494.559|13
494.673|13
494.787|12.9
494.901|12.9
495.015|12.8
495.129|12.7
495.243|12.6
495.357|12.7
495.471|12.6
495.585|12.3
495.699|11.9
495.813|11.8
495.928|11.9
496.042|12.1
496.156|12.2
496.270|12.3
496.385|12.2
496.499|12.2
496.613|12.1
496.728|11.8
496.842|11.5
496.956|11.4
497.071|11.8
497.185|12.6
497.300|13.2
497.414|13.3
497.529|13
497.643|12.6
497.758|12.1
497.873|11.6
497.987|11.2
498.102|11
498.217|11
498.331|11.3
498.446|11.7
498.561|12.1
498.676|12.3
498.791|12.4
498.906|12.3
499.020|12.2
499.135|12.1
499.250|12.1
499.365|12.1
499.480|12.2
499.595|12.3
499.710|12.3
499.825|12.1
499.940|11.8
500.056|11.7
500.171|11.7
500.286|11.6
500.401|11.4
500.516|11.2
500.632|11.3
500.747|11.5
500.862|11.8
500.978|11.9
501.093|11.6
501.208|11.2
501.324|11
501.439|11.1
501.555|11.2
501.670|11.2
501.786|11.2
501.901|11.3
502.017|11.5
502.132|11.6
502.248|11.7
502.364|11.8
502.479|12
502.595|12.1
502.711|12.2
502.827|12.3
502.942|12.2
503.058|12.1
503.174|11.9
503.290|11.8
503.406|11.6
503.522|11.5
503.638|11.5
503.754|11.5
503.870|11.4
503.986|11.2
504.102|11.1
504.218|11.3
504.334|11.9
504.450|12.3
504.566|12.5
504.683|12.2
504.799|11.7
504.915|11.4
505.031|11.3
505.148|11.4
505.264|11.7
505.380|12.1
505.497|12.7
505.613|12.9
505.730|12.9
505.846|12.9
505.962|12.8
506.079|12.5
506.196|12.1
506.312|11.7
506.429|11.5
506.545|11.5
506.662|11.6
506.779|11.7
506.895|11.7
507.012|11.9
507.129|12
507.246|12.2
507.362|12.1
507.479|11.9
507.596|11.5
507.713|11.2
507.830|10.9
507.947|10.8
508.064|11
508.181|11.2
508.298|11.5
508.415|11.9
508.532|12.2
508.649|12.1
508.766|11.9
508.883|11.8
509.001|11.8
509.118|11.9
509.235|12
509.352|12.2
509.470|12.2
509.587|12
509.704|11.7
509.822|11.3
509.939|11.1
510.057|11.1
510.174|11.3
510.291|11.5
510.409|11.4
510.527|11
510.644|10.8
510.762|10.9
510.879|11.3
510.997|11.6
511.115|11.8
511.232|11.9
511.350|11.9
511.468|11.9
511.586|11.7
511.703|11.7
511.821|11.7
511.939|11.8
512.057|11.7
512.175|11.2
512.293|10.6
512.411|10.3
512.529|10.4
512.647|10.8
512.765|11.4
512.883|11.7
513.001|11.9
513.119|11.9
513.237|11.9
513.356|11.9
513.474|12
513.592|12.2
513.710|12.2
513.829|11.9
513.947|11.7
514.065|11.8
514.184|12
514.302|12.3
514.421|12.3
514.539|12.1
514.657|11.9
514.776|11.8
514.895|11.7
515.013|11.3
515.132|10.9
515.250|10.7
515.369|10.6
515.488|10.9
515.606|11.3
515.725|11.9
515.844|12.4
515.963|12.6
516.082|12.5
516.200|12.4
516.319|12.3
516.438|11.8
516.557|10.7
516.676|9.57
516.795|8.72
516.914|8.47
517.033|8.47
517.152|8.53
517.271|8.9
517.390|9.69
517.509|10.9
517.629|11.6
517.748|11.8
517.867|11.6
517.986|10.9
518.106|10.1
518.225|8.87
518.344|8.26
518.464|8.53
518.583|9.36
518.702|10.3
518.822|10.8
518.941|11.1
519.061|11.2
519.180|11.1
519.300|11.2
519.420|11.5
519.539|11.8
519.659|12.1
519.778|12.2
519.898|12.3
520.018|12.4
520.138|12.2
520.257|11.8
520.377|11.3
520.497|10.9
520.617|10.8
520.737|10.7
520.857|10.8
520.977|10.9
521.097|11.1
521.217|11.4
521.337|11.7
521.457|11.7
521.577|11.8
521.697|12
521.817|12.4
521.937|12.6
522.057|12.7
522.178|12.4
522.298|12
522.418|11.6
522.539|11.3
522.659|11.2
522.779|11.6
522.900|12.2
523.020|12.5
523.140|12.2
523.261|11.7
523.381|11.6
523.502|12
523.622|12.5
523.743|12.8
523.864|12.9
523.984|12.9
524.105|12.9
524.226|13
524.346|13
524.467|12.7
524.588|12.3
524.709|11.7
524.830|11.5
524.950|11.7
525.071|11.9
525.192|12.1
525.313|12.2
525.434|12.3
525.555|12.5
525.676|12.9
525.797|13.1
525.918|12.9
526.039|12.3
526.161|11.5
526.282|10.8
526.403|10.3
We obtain 12.2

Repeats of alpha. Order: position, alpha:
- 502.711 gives 12.2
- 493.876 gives 11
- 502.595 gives 12.1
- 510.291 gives 11.5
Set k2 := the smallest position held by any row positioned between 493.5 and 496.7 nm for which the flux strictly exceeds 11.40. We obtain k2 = 494.104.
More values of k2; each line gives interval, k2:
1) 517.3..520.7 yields 517.629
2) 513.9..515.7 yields 513.947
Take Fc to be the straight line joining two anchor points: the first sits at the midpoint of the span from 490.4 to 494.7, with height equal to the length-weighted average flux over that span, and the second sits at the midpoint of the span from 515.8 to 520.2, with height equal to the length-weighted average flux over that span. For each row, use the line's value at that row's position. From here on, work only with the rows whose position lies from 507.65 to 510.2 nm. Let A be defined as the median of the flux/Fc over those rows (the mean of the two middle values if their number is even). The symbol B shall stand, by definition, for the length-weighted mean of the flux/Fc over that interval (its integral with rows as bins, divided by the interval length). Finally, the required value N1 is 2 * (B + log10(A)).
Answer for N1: 2.14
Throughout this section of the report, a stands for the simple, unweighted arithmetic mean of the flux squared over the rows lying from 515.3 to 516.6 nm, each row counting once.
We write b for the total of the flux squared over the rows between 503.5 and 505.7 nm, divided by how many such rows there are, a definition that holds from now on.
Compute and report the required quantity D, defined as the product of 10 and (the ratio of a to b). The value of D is 10.0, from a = 139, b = 139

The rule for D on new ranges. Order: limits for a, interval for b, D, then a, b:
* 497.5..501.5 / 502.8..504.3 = 10.3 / 139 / 136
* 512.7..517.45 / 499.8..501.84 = 9.8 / 129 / 132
